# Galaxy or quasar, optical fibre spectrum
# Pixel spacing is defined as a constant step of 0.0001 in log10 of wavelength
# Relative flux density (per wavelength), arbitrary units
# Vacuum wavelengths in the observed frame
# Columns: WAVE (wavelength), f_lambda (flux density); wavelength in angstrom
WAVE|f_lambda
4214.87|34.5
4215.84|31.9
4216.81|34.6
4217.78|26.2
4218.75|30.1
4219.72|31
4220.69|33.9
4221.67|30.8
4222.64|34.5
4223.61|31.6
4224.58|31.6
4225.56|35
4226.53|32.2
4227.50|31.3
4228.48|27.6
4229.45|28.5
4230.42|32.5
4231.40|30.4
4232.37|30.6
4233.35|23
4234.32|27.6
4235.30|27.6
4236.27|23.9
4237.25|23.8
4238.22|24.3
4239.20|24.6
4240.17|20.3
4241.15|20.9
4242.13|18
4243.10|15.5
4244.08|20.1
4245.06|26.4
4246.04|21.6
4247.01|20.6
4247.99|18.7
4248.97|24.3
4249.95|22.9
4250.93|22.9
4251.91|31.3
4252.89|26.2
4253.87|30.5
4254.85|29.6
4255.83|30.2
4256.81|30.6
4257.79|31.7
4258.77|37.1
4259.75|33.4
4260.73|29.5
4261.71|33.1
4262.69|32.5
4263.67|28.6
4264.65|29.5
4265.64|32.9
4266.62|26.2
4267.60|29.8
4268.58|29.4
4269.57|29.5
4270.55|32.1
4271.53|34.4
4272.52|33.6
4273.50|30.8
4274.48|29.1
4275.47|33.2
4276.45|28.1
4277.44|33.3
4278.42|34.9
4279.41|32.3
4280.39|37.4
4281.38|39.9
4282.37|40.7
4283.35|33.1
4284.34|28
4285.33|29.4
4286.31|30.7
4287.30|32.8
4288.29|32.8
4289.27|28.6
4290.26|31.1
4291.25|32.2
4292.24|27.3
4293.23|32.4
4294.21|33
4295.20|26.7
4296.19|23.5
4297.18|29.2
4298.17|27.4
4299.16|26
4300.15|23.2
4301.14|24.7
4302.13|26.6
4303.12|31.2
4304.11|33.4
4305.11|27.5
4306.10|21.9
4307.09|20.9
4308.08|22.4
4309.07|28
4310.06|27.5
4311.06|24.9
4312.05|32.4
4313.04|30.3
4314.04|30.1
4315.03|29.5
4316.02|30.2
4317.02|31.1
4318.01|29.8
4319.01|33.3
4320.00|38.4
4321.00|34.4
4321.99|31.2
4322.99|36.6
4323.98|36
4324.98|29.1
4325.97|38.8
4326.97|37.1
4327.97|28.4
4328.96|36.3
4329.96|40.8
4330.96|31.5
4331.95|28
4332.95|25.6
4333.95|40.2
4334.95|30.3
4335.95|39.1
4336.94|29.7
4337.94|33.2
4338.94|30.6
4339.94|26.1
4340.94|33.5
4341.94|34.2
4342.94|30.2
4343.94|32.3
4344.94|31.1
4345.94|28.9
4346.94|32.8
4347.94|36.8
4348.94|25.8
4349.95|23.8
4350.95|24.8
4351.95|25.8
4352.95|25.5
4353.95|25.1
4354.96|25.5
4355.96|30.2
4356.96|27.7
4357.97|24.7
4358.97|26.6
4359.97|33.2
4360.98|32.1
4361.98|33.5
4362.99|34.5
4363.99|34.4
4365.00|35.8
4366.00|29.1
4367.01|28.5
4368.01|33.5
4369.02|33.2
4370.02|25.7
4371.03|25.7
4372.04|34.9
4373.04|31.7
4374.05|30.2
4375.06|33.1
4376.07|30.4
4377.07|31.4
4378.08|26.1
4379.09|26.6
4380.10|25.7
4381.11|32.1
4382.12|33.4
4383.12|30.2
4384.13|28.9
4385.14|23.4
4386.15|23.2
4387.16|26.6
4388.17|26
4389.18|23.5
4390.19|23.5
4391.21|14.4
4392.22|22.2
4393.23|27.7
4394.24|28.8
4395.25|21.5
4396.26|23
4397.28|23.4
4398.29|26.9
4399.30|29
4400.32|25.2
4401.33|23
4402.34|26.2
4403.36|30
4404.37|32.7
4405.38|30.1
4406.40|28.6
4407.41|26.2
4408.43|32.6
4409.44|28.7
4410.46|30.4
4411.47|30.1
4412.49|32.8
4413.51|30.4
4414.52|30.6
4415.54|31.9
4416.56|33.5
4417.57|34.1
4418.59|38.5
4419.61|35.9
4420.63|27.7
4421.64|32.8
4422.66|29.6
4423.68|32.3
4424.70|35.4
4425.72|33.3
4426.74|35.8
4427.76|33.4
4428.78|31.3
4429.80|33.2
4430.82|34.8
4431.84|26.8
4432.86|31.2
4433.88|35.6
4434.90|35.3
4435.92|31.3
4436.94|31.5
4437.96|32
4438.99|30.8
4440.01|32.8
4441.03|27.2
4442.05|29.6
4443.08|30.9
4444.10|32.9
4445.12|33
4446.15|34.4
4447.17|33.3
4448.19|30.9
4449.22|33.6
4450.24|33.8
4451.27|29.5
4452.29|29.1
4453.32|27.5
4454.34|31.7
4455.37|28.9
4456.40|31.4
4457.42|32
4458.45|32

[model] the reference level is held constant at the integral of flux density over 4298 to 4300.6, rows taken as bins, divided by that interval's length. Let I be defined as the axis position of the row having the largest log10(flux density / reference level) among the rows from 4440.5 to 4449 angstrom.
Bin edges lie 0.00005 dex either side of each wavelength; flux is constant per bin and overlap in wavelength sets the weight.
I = 4446.15 angstrom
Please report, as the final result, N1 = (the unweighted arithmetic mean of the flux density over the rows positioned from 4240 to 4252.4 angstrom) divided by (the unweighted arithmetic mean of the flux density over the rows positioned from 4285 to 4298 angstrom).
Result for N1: 0.7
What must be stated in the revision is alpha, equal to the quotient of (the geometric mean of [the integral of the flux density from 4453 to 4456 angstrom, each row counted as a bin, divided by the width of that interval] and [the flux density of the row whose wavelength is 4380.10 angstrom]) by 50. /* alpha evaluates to 0.55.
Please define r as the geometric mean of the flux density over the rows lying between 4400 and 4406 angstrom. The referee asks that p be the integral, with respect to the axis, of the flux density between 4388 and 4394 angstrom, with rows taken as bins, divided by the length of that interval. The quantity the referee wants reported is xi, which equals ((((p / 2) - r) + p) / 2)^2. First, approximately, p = 23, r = 27.7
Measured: 11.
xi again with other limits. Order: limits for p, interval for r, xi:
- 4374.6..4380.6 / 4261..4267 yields 42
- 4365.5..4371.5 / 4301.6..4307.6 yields 76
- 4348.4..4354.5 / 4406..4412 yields 18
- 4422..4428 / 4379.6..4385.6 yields 112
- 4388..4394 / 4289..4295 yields 4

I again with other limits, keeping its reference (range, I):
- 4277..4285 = 4282.37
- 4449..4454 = 4450.24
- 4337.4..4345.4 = 4341.94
